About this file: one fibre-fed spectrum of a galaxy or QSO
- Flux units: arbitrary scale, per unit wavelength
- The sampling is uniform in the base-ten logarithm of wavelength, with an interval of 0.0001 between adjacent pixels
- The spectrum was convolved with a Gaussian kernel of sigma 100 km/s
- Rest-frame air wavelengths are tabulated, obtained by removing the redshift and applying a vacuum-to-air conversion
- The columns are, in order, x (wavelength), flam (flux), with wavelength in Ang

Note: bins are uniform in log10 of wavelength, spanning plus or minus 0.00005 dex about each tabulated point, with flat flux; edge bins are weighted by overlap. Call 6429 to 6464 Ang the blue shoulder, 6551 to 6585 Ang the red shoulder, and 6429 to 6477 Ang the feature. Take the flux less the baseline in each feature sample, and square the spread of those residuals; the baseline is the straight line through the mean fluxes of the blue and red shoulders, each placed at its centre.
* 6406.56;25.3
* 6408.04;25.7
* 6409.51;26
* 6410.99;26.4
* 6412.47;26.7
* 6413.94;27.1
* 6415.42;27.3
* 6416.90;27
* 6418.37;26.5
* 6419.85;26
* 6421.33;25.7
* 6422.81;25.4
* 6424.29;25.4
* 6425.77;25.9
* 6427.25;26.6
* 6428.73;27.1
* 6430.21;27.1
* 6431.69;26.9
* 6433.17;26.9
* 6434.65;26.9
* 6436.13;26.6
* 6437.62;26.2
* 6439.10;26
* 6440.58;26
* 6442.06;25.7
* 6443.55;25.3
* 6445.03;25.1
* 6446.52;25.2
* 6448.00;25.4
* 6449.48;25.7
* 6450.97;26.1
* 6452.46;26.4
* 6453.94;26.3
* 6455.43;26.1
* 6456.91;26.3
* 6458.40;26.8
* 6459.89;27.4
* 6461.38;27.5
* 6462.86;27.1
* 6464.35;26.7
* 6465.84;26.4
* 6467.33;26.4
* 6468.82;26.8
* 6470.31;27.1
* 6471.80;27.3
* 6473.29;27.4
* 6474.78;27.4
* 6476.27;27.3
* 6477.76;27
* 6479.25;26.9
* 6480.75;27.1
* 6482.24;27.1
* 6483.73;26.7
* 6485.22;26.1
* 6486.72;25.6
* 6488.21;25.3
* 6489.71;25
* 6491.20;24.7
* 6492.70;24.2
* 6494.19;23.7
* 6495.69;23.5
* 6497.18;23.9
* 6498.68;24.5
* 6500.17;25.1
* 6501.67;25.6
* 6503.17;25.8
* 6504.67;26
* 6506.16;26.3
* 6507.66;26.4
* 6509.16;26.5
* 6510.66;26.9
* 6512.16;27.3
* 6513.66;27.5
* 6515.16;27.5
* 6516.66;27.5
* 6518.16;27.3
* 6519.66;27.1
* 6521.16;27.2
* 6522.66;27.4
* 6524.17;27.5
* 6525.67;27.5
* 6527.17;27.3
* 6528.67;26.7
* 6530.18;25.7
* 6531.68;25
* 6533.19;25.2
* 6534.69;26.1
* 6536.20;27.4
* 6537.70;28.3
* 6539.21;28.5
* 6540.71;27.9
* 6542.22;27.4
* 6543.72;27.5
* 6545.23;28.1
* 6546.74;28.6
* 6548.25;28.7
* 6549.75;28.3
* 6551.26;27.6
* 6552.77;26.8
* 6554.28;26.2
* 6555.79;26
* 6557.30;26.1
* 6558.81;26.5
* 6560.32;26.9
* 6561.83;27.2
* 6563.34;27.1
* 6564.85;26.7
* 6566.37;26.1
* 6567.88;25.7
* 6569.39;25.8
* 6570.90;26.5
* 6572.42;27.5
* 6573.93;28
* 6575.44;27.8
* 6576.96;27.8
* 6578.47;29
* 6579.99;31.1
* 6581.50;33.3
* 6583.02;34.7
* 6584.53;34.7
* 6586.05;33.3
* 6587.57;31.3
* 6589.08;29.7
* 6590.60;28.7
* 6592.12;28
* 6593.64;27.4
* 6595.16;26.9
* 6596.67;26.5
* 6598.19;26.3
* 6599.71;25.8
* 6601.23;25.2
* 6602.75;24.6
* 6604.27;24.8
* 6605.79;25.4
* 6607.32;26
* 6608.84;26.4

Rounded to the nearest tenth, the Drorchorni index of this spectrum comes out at 0.4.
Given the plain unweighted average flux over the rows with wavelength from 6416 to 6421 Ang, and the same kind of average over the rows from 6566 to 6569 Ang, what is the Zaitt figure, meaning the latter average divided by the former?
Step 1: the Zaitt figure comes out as 0.98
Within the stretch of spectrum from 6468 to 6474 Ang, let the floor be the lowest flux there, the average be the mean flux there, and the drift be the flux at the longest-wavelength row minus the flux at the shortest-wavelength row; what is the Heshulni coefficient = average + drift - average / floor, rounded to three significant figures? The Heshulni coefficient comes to 26.7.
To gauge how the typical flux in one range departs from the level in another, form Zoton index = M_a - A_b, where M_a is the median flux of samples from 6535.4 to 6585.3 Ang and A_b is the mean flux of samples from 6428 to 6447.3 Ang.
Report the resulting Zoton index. 1.3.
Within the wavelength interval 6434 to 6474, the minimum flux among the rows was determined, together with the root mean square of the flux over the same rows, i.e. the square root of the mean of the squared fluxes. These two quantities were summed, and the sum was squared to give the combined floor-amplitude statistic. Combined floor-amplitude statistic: 2651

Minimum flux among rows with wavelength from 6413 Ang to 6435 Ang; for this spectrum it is 25.4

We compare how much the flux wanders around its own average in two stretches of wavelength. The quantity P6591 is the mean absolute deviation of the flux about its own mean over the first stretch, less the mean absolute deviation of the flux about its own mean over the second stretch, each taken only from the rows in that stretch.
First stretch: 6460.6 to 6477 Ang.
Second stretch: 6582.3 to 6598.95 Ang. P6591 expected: -2.4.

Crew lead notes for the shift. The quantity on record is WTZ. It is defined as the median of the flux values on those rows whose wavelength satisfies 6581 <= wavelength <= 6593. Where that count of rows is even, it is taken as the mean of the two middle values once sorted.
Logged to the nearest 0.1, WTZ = 32.3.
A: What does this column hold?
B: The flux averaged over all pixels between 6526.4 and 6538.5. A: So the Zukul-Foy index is 26.5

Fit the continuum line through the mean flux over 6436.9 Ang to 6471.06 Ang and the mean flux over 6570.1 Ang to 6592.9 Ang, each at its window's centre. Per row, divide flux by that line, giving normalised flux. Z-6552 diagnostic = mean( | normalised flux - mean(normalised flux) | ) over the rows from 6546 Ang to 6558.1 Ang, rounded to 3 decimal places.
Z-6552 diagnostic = 0.038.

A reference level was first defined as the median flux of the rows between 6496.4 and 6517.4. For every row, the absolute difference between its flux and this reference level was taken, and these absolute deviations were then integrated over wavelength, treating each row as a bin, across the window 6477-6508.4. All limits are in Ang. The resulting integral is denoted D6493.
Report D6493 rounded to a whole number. 34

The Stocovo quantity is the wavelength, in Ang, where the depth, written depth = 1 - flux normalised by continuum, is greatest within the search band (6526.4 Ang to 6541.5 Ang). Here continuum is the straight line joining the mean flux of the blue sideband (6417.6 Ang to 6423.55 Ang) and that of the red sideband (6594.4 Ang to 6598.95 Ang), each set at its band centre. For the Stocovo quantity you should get 6531.68 Ang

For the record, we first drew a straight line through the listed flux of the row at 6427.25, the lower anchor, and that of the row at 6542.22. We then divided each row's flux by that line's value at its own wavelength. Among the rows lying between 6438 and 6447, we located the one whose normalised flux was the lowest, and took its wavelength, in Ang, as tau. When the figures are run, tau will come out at 6445.03 Ang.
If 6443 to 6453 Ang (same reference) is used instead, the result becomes 6445.03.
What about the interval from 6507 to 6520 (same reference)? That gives 6507.66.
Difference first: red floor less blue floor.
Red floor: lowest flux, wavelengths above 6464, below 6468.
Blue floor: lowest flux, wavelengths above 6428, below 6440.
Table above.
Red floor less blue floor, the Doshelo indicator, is 0.4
